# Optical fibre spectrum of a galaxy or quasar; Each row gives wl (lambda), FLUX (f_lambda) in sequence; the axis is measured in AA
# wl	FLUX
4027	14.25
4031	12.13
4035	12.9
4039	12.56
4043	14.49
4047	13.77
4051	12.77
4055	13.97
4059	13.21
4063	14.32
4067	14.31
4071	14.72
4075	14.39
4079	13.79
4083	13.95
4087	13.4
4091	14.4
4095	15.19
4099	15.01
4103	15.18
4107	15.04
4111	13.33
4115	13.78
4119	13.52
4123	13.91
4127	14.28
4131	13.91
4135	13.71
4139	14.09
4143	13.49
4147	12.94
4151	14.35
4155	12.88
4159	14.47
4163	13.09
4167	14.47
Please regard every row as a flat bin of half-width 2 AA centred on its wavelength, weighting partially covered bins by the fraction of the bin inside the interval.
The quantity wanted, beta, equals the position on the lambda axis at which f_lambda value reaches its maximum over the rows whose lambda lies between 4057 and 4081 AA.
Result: 4071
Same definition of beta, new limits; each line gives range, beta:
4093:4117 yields 4095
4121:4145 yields 4127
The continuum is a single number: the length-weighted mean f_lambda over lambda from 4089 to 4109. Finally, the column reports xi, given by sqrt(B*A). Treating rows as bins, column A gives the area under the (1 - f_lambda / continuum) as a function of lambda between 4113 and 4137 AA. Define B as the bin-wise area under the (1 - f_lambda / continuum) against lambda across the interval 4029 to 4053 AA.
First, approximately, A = 1.8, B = 3.0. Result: 2.3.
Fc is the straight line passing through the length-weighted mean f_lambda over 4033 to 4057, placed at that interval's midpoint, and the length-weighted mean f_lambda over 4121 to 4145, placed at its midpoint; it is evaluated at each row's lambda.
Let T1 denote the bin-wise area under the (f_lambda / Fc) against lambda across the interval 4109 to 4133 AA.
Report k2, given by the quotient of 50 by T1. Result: 2.090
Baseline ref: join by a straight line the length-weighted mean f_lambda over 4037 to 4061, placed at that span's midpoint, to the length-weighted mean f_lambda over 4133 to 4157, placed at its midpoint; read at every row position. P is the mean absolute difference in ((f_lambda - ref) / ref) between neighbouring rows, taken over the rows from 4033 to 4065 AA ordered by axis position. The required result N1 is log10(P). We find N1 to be -1.13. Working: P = 0.075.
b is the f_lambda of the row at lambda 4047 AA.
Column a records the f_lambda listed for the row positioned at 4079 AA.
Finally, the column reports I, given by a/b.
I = 1.00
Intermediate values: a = 13.79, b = 13.77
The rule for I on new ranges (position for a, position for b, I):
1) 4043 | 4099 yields 0.97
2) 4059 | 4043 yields 0.91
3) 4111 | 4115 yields 0.97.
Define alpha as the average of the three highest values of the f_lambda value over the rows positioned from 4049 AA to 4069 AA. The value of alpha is 14.2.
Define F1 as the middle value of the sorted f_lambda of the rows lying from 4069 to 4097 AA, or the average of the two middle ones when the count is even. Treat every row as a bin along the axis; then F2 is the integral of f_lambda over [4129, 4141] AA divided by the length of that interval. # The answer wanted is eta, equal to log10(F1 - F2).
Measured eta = -0.31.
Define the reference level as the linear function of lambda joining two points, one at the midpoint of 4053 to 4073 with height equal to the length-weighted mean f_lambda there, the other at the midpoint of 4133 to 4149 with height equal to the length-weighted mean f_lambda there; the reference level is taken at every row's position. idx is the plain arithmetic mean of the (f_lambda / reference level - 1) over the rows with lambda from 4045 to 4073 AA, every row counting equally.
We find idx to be -0.019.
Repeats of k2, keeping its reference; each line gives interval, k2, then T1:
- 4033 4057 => 2.083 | 24.00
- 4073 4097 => 2.002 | 24.98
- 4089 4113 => 1.946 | 25.70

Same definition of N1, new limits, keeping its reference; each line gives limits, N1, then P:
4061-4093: -1.49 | 0.032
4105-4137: -1.40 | 0.040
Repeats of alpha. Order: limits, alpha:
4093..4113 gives 15.1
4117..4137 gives 14.0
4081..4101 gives 14.9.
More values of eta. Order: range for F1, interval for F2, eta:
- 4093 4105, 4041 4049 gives 0.02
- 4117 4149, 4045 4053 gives -0.27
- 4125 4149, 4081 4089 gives -0.87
